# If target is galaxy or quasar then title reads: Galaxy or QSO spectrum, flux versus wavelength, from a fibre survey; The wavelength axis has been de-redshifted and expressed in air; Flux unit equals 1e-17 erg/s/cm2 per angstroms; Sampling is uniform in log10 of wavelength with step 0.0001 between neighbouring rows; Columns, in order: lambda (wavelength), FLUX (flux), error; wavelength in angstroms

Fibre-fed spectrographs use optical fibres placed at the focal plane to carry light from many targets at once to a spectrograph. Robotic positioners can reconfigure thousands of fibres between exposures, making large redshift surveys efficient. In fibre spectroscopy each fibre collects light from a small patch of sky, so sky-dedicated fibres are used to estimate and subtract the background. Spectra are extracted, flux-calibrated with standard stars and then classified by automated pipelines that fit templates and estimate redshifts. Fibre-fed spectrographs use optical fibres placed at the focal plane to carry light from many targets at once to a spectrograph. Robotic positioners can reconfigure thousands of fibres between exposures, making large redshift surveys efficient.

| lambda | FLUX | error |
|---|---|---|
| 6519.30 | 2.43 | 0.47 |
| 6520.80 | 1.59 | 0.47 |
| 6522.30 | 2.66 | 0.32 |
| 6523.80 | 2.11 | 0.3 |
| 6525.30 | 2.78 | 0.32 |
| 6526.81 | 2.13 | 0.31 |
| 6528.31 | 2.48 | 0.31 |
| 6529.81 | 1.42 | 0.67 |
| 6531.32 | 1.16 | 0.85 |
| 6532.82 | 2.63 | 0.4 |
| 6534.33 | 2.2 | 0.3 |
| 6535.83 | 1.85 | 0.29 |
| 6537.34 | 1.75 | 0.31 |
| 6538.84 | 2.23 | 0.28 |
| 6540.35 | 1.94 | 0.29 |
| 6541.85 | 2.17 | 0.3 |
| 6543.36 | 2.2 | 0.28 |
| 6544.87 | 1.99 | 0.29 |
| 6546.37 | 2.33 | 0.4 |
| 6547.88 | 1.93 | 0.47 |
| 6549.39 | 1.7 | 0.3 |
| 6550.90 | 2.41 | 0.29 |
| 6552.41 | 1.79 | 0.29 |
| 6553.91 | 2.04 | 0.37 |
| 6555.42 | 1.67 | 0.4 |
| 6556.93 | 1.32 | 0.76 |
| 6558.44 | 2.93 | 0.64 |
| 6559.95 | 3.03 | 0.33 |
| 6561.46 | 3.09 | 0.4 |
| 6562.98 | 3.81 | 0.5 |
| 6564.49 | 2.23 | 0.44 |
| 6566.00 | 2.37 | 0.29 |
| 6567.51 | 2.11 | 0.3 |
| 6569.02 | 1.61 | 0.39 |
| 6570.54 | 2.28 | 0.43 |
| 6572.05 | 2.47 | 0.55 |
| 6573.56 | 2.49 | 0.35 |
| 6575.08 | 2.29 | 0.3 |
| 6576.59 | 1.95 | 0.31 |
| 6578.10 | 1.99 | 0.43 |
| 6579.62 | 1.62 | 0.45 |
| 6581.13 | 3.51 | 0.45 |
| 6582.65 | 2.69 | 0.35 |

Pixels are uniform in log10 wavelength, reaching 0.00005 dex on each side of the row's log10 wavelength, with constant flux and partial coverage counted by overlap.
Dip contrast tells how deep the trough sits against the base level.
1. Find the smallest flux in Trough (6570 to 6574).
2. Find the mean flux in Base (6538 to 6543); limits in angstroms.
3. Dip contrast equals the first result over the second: 1.08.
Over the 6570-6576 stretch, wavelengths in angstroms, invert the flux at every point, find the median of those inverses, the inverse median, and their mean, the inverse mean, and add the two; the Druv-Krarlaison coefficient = 0.84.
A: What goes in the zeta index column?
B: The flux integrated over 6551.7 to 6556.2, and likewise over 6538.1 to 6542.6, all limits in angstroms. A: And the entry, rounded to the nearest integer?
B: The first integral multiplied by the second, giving 79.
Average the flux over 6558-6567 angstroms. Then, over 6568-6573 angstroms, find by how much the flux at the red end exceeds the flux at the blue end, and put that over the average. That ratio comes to 0.30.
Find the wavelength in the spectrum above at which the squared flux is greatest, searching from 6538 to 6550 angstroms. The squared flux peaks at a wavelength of 6546.37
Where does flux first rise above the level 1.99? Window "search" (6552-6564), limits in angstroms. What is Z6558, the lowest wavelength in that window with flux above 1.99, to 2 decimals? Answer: 6553.91 angstroms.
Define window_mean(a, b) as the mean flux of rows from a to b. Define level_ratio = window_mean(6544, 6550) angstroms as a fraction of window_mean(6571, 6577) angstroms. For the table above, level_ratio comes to 0.86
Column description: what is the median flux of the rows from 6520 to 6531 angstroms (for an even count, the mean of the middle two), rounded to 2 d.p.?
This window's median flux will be 2.13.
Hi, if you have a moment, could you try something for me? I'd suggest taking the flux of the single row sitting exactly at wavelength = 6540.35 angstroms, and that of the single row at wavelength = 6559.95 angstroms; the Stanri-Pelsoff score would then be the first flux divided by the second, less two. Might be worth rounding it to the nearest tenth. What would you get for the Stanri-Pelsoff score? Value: -1.4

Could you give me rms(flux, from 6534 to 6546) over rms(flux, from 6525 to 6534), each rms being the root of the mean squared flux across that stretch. 0.94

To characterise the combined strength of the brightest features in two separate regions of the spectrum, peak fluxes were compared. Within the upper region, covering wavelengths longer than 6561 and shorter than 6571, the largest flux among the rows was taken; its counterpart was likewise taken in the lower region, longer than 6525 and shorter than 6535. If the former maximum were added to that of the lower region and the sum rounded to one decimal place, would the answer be 6.6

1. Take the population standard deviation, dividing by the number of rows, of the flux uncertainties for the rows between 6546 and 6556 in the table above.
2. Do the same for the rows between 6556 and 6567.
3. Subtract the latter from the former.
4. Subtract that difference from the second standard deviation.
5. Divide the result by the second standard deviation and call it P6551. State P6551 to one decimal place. 1.6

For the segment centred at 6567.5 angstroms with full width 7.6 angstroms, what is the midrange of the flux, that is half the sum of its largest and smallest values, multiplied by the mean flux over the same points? 4.2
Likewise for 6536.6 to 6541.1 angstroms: 3.9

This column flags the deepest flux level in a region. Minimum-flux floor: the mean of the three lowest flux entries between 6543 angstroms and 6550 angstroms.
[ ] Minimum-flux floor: 1.9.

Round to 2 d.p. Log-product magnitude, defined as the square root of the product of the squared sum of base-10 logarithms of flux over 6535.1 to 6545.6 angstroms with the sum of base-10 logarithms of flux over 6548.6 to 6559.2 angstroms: 2.99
